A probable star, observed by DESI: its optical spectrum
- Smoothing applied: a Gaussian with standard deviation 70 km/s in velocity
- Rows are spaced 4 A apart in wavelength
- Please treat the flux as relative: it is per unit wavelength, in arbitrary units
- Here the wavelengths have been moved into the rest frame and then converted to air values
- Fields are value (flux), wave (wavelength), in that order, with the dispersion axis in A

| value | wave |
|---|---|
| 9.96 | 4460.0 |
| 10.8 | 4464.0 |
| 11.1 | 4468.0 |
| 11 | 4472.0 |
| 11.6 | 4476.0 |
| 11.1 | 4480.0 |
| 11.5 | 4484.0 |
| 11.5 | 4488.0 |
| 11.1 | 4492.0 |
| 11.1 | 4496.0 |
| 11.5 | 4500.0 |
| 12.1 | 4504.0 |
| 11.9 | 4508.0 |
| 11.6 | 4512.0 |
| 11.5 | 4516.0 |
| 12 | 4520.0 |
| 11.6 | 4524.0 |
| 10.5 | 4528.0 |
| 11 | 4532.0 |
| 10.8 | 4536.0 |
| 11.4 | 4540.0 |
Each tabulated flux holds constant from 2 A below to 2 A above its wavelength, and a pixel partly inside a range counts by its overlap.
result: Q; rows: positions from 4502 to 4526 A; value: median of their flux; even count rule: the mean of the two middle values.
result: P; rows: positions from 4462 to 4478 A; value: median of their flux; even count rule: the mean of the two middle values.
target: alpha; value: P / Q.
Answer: 0.94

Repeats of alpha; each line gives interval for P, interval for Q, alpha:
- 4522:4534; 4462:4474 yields 1.00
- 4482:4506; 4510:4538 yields 1.00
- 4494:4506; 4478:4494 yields 1.02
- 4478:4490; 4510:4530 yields 0.99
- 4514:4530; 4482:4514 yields 1.00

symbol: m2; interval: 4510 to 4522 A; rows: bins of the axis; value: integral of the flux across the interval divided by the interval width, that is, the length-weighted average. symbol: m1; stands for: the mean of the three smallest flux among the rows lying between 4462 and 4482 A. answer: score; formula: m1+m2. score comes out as 22.7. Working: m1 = 11.0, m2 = 11.7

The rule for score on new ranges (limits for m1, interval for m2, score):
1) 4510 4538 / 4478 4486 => 22.1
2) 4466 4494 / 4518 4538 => 22.2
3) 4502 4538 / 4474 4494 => 22.1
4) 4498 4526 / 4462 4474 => 22.5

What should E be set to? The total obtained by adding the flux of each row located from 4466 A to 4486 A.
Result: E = 56.3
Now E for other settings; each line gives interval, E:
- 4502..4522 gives 59.1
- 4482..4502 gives 56.7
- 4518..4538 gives 55.9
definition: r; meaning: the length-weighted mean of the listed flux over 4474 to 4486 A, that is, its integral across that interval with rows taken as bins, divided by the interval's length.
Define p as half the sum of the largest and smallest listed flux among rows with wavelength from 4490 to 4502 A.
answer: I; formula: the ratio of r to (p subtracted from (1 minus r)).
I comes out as -0.525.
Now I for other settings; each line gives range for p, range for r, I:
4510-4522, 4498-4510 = -0.524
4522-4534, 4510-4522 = -0.538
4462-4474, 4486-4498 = -0.530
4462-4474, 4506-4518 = -0.540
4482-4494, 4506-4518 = -0.531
